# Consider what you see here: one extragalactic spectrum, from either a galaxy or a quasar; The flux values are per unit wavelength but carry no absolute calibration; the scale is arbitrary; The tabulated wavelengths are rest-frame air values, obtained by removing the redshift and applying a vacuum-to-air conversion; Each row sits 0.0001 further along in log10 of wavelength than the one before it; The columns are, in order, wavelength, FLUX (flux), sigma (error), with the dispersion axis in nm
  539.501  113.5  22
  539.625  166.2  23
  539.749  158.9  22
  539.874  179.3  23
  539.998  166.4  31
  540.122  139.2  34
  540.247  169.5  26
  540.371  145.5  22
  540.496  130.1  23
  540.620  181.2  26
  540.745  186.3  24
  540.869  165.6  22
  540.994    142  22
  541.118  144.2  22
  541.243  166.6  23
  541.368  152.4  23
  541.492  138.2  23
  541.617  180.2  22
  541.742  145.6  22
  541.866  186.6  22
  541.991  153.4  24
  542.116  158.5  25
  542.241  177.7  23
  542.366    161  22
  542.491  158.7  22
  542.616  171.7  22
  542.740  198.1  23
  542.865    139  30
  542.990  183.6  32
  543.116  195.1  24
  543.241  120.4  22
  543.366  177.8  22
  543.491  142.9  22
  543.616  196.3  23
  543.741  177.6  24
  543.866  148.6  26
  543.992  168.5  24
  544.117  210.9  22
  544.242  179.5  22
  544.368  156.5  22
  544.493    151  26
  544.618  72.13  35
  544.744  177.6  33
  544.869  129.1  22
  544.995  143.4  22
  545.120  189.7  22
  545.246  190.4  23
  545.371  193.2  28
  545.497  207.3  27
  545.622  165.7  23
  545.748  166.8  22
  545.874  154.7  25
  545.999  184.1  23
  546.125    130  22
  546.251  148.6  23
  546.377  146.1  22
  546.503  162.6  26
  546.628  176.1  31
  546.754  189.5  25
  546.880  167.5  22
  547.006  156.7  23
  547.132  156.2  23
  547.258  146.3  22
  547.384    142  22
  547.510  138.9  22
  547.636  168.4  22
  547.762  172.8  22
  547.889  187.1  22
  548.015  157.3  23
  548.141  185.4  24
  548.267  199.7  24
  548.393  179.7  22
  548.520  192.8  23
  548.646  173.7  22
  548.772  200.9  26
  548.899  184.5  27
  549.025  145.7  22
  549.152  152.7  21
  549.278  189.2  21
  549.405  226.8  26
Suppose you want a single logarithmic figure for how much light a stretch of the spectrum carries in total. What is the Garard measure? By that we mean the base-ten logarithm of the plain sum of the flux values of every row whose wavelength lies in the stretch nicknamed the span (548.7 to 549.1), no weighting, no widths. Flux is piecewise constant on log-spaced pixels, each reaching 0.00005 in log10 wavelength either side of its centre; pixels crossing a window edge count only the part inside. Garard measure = 2.73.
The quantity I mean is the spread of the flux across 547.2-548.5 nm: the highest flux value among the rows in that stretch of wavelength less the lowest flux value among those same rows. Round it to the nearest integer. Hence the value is 61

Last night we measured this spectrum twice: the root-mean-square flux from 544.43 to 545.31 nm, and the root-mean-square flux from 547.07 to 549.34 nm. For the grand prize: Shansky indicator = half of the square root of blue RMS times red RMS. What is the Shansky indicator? 81.7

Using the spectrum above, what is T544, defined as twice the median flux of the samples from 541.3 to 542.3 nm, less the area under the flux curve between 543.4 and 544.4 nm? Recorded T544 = 139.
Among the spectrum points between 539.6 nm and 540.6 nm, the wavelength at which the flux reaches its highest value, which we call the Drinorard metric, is 539.874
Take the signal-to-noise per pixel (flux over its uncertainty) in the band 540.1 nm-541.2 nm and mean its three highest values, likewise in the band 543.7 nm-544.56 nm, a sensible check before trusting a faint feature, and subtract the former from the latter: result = 1.0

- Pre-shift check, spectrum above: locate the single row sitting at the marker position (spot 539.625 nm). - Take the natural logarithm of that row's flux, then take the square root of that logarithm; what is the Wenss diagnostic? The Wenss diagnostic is 2.261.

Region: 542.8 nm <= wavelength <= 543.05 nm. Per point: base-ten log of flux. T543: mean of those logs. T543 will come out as 2.20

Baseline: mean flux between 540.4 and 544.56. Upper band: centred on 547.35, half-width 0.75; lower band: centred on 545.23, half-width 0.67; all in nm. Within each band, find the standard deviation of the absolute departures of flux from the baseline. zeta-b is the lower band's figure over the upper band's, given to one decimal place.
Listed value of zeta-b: 3.0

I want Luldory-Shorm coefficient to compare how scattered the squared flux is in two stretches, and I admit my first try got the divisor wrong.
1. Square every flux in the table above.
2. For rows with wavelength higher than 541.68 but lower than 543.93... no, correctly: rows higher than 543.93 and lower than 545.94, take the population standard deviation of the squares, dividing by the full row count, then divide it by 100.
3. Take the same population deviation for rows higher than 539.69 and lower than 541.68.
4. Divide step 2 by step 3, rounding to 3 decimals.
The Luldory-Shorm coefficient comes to 0.018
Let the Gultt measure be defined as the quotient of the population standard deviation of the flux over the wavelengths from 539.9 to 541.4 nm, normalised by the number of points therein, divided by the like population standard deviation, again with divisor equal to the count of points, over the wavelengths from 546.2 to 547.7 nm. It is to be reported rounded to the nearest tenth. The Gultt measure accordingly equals 1.2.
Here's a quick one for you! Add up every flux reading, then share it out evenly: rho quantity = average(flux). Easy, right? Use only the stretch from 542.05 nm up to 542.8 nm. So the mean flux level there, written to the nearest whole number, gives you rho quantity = 171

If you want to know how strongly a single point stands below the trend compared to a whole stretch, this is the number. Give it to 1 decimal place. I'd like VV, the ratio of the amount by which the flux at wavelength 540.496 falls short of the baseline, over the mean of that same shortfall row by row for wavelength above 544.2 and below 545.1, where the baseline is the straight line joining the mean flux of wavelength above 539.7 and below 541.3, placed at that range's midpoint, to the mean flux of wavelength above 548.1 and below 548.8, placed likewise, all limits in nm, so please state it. 1.0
